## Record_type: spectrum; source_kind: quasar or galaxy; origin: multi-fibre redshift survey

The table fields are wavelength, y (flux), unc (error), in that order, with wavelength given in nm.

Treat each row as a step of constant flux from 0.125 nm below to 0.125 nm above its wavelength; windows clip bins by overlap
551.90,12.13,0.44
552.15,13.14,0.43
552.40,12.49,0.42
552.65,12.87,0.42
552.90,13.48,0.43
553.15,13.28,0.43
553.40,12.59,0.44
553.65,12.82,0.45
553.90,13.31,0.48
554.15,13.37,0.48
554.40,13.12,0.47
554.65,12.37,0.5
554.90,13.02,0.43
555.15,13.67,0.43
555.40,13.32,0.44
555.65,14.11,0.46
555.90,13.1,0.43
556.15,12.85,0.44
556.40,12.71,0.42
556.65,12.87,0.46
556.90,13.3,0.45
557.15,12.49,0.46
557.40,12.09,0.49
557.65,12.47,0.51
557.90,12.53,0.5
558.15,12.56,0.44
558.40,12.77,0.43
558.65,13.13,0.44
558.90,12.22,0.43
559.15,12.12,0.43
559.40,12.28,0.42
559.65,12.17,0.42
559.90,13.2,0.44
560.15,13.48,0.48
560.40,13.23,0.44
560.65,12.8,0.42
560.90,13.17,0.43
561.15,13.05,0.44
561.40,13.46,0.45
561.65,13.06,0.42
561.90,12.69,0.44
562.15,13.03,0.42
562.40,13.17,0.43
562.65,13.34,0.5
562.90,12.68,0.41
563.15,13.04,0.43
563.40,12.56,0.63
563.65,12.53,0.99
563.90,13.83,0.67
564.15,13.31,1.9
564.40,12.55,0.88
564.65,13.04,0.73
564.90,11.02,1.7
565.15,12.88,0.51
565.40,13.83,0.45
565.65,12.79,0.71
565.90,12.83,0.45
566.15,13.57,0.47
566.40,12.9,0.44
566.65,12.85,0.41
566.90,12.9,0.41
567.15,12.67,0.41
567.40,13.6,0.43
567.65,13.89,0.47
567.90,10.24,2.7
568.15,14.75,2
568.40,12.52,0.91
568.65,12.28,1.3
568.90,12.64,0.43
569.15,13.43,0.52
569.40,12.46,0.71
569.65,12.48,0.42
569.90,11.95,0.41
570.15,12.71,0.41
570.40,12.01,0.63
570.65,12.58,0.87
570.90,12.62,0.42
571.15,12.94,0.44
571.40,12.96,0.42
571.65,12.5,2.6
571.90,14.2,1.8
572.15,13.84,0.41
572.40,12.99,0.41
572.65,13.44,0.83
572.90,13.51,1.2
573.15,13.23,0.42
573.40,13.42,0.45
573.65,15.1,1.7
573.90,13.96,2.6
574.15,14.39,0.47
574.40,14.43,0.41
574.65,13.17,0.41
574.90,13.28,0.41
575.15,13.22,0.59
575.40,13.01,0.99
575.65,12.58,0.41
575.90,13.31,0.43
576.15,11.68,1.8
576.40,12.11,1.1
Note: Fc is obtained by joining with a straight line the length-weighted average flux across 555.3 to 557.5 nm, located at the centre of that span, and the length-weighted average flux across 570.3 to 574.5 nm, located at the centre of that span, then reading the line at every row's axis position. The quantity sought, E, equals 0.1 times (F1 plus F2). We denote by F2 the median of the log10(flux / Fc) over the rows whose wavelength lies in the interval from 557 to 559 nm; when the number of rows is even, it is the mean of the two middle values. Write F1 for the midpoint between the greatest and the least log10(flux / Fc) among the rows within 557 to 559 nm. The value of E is -0.0032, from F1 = -0.01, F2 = -0.017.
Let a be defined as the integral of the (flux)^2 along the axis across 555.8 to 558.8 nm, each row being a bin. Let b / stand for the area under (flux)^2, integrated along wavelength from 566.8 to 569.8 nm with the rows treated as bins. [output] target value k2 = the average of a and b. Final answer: 491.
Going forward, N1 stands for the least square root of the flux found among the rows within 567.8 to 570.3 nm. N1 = 3.20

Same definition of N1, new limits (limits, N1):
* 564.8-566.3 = 3.32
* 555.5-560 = 3.48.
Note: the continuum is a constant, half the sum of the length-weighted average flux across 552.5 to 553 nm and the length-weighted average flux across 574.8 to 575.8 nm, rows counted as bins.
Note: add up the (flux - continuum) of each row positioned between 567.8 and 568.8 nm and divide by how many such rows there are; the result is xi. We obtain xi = -0.6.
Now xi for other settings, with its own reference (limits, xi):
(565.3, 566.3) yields 0.2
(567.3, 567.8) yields 0.7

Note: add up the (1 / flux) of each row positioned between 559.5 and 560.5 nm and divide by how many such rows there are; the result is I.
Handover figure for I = 0.077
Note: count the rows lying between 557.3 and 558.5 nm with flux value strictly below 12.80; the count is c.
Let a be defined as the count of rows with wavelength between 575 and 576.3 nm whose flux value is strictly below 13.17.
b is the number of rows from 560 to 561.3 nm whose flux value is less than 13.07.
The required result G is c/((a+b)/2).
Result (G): 2.0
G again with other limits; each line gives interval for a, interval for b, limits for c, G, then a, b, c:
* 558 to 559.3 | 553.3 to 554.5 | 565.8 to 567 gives 0.0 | 5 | 2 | 0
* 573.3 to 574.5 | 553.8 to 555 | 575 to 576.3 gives 2.0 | 0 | 2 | 2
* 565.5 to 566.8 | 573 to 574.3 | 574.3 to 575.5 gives 0.0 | 4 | 0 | 0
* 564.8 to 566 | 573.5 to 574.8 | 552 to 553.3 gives 0.5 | 4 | 0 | 1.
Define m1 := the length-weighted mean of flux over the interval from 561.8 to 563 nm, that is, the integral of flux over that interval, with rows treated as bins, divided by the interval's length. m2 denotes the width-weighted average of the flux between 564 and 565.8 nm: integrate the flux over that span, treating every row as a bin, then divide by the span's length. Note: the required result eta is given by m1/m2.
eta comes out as 1.02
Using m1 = 13.0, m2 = 12.8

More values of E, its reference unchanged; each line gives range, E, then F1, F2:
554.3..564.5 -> -0.0002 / 0.00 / -0.004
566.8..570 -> -0.0057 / -0.03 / -0.023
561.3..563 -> -0.0005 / 0.00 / -0.002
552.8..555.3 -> 0.0011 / 0.00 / 0.009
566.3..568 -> -0.0060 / -0.05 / -0.012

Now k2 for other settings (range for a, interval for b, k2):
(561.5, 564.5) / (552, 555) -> 506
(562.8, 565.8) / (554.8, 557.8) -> 502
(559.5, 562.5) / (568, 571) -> 497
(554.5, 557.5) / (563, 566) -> 502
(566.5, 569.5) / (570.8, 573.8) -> 520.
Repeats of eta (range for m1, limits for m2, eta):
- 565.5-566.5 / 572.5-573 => 0.97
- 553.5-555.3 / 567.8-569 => 1.04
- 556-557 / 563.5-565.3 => 1.01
